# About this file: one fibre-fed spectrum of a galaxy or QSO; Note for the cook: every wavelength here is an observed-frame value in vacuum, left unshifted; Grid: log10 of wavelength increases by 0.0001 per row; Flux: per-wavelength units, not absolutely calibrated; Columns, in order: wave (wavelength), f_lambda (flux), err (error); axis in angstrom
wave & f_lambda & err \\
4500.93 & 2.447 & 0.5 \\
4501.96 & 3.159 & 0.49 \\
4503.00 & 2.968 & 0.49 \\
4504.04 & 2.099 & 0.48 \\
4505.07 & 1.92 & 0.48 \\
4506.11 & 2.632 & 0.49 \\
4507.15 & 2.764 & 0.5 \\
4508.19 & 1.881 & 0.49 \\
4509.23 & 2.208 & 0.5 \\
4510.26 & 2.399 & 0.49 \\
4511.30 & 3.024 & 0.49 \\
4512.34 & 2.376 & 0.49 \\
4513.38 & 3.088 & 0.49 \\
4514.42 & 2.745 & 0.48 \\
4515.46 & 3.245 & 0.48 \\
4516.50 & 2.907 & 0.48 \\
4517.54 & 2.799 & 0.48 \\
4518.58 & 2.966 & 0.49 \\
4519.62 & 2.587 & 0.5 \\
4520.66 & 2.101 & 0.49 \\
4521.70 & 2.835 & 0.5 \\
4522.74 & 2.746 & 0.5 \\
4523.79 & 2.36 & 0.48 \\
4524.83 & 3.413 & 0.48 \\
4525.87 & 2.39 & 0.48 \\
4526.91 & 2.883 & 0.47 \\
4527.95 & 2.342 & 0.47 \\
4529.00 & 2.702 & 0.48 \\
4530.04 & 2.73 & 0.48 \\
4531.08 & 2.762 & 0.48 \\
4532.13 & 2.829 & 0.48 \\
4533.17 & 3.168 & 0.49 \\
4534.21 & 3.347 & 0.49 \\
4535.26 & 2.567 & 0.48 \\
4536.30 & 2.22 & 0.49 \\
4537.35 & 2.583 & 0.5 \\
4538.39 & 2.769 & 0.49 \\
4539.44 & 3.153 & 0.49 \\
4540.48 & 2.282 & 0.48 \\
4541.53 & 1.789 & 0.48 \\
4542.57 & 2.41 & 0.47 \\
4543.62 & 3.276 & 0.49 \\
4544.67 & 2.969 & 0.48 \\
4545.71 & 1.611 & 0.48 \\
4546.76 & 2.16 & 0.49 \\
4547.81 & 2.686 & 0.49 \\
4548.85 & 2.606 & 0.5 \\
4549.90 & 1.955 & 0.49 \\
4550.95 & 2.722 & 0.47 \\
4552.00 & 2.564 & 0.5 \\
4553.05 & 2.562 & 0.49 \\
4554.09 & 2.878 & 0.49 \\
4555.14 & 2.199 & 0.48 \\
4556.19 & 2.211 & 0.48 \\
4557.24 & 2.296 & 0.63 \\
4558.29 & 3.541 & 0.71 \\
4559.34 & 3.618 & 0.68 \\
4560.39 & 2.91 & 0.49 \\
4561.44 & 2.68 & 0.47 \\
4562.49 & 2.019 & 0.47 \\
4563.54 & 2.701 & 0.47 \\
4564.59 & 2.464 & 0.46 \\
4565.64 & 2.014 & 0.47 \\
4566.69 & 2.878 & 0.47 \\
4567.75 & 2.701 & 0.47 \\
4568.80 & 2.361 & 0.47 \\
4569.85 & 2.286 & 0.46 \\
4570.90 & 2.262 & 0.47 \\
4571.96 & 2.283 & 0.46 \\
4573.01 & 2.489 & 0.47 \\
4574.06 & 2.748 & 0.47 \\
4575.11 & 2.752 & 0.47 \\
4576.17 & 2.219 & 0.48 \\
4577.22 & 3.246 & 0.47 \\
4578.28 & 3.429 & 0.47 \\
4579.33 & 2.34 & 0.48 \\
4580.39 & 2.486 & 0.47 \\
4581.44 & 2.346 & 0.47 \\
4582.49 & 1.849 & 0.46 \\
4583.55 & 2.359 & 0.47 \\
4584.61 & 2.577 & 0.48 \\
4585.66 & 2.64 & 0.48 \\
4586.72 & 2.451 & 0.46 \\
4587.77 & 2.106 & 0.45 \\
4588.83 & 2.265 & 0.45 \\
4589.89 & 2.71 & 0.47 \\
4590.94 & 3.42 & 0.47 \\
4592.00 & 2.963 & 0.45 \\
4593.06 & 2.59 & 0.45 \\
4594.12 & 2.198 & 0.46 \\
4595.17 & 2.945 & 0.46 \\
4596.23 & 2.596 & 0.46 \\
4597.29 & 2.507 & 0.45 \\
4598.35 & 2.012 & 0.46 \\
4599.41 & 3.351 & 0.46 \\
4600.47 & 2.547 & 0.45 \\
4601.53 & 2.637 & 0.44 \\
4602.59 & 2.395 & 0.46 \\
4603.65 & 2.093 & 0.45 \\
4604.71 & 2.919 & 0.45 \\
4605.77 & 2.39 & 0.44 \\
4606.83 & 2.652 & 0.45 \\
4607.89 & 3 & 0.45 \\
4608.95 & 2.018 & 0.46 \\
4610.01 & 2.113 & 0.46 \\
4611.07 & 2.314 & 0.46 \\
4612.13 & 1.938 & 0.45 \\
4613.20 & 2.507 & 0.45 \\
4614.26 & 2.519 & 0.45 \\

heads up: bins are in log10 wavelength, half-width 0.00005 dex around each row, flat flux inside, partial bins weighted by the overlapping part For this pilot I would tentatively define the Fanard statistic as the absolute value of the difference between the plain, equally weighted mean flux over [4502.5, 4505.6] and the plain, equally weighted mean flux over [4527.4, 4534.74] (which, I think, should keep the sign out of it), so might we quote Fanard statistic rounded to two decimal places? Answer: 0.51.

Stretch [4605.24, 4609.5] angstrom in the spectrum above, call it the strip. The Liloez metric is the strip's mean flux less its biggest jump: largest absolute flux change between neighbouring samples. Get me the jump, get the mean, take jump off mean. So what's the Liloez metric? 1.5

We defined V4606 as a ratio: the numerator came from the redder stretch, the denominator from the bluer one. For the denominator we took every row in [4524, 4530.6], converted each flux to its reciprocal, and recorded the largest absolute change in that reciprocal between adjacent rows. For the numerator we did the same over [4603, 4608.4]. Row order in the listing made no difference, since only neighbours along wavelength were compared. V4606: 1.08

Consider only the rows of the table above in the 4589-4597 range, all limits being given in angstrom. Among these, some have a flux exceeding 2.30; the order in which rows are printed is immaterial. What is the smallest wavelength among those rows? 4589.89 angstrom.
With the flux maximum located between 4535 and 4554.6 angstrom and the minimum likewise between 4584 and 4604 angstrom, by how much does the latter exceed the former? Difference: -1.3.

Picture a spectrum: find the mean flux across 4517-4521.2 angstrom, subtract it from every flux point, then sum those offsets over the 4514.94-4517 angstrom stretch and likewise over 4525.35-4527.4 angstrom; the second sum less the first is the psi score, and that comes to -0.9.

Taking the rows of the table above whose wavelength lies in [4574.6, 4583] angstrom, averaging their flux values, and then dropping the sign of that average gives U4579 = 2.58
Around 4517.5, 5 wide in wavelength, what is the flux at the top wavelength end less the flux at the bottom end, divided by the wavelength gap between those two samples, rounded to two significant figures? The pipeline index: -0.16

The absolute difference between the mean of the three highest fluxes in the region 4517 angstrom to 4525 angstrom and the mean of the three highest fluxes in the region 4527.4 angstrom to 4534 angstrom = 0.15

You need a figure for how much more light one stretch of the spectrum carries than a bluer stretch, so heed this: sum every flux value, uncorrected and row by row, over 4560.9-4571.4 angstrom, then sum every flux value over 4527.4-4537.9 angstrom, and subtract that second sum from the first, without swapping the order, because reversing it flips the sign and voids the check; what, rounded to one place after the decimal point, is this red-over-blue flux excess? -2.9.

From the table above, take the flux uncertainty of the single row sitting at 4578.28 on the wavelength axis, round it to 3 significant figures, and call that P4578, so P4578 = 0.470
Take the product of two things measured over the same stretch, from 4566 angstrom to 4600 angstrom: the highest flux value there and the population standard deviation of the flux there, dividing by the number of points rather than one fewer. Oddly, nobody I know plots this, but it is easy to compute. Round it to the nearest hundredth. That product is 1.34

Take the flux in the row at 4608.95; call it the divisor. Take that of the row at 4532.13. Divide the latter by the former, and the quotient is 1.4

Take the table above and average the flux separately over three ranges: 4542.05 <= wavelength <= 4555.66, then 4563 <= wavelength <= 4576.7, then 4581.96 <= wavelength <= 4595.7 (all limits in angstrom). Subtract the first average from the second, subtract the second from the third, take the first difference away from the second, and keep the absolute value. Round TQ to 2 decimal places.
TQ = 0.10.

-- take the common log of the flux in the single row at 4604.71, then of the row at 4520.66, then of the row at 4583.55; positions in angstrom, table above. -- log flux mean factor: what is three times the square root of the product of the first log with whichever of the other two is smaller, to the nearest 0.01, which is 1.16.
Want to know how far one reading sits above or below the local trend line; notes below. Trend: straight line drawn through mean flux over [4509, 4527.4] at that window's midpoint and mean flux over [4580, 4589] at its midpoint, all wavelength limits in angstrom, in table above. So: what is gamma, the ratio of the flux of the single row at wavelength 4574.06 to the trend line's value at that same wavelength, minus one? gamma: 0.14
